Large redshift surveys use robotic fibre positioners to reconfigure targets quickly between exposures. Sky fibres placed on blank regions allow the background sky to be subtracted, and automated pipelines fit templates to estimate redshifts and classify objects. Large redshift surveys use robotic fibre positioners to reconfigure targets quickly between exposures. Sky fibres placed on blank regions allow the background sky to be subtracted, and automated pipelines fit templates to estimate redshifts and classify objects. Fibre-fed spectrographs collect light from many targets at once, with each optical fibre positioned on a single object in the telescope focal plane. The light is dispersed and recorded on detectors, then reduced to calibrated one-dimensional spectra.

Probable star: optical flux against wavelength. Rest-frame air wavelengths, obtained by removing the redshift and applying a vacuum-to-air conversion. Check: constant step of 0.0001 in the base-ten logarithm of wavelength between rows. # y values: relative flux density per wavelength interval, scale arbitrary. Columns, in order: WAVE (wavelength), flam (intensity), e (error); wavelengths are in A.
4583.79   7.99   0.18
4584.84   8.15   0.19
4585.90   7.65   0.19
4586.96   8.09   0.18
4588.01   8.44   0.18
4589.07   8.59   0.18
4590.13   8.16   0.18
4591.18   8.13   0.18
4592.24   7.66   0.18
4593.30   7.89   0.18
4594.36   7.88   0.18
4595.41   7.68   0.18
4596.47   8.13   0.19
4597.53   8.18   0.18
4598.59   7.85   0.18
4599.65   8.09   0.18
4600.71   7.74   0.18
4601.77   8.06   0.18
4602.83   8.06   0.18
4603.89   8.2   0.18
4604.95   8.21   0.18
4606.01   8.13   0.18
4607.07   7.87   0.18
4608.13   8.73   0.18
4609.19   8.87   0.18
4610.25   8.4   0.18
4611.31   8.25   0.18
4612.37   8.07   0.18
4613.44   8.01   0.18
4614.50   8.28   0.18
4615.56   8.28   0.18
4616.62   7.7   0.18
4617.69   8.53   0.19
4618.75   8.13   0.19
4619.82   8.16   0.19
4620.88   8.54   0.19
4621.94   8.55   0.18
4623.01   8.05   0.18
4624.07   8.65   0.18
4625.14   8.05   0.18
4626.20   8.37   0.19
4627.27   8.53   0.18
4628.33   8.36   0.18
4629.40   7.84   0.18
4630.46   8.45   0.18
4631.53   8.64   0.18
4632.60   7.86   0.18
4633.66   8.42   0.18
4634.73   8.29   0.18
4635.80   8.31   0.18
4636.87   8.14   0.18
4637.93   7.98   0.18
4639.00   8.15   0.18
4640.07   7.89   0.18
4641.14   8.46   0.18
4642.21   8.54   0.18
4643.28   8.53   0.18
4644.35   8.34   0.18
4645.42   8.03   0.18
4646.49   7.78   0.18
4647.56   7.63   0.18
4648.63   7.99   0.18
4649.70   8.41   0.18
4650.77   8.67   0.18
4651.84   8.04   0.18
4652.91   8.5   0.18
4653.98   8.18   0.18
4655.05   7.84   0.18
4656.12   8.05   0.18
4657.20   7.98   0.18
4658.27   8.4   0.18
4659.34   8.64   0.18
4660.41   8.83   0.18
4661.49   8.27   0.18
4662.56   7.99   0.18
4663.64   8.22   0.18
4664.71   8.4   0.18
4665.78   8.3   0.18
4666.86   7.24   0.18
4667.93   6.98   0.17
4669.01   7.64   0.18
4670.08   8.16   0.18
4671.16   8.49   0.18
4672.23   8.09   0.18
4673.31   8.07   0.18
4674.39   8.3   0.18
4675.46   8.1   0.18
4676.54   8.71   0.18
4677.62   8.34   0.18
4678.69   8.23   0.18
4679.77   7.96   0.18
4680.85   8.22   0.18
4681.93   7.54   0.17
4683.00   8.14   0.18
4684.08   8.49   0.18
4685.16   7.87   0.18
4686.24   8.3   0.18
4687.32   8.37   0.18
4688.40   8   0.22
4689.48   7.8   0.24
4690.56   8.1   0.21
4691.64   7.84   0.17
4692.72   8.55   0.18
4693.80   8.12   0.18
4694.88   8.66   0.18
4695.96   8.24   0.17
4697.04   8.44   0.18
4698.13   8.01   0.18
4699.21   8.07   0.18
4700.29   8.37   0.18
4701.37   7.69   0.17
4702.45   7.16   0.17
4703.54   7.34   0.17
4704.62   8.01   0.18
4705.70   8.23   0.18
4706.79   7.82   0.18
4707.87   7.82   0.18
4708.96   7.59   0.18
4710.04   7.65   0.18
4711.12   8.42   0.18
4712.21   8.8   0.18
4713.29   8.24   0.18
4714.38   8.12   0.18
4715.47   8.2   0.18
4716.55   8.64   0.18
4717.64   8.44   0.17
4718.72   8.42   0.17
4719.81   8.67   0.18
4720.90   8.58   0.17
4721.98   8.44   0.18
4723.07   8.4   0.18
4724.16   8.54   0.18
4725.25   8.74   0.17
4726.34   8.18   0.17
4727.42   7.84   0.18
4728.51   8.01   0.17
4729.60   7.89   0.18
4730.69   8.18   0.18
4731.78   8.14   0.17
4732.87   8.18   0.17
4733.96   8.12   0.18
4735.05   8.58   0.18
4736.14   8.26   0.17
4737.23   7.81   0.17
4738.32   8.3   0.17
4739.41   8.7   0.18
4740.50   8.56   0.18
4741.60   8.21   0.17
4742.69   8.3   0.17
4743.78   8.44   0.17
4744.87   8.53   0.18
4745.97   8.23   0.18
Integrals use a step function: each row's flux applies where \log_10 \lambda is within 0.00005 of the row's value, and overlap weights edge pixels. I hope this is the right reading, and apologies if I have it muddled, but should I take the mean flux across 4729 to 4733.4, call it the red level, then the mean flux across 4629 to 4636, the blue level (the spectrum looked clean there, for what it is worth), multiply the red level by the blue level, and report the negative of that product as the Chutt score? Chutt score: -66.9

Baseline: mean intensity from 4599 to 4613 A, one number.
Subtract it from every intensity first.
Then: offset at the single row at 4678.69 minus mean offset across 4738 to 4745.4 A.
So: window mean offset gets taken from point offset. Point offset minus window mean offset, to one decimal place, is -0.2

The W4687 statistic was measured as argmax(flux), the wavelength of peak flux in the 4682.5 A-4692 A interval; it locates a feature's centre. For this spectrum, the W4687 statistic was 4684.08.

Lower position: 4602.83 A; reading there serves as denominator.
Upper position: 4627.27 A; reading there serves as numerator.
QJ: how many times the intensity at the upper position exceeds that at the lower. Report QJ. 1.06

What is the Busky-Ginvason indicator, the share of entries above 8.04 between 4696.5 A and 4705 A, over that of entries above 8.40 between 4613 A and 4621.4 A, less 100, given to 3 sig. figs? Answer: -98.5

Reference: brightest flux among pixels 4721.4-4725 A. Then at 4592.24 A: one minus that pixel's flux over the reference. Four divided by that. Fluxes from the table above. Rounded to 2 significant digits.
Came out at 39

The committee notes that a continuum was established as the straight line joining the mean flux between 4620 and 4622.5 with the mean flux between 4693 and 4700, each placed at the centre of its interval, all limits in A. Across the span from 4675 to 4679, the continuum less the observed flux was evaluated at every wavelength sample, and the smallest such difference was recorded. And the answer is -0.38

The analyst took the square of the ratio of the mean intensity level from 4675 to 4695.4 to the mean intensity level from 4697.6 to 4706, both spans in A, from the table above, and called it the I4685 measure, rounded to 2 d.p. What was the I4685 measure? 1.08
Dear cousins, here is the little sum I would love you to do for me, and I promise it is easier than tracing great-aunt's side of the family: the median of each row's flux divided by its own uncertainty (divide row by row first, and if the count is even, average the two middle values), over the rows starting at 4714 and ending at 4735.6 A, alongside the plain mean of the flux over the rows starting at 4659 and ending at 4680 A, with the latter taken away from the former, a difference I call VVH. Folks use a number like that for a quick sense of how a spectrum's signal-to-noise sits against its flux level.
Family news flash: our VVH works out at 39.4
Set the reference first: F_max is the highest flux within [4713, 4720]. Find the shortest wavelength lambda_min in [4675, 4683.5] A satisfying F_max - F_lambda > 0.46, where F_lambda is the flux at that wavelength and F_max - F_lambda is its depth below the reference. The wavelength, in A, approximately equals 4675.46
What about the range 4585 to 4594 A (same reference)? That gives 4585.90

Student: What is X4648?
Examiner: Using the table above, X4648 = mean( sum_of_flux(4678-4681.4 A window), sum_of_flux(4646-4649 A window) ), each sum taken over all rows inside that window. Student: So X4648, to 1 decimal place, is 23.9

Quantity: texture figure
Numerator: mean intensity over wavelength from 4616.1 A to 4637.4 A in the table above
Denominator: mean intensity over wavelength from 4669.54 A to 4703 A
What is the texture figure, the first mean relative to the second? 1.02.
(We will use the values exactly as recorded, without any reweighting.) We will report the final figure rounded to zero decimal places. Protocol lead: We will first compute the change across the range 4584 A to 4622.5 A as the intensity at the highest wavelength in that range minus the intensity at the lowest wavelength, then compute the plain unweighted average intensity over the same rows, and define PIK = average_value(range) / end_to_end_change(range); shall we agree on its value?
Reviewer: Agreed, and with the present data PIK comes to 20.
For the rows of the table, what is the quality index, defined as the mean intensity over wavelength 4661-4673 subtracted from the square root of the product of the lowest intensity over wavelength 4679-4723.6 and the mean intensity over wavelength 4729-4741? -0.30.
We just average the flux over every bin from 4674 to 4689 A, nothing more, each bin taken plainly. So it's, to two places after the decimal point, 8.18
